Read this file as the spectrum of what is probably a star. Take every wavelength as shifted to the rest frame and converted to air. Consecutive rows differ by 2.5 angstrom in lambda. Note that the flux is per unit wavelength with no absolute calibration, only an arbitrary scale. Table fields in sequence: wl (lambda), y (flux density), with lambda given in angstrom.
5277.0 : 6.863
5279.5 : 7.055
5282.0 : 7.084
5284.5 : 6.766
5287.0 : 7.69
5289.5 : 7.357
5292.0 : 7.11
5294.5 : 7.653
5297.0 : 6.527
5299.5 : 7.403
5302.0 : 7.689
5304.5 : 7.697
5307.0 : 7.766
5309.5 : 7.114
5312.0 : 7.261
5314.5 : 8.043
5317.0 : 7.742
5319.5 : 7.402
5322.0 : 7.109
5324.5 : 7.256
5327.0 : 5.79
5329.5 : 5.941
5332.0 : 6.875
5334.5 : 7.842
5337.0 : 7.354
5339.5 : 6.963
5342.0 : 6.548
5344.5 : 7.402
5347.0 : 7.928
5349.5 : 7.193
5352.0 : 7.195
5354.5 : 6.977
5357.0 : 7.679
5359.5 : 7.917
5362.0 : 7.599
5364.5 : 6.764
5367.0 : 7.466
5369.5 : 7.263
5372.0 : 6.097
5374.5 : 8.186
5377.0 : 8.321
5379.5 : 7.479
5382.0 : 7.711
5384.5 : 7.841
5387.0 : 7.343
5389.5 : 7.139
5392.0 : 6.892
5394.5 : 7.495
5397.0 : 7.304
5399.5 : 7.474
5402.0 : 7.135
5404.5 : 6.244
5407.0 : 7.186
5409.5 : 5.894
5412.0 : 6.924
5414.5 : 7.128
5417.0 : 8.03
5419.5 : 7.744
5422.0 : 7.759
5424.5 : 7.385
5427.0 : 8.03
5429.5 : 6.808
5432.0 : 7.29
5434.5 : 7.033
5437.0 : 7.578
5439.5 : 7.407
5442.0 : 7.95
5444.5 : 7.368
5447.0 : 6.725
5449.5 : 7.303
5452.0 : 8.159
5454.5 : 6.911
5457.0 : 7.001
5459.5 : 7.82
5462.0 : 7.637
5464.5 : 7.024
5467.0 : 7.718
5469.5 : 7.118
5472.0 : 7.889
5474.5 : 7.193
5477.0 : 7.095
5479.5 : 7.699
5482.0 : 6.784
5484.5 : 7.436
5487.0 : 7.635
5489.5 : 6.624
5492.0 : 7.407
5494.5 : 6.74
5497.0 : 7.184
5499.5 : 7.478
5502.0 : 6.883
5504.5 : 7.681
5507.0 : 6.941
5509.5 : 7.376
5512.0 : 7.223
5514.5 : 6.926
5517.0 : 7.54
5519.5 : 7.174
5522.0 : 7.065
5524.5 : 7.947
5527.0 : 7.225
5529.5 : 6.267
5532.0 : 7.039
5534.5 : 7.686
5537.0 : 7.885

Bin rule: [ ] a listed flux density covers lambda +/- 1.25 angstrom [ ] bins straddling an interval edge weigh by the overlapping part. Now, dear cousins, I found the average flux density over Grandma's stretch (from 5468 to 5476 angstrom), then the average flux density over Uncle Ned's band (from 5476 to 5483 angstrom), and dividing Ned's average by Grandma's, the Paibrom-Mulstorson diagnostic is 0.97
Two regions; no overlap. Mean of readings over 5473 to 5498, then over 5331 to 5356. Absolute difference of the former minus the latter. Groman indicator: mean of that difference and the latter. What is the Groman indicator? 3.64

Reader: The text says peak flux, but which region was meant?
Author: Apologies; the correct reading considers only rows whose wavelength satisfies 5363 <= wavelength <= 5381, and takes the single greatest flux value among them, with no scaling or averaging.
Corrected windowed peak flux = 8.321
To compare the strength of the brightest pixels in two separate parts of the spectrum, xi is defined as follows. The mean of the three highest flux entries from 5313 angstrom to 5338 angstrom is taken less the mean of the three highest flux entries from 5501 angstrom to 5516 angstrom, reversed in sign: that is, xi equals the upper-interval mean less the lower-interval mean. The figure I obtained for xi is -0.45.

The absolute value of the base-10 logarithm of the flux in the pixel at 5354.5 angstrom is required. 0.844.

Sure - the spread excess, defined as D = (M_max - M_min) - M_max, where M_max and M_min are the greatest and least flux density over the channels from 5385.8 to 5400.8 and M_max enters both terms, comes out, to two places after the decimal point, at -6.89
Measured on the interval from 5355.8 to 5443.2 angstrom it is -5.89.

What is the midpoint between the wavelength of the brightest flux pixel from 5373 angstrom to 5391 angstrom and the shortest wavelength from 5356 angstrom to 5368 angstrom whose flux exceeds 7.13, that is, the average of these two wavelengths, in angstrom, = 5367.0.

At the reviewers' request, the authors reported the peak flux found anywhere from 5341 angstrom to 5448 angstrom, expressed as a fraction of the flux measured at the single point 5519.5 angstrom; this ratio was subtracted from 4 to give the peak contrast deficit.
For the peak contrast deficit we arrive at 2.84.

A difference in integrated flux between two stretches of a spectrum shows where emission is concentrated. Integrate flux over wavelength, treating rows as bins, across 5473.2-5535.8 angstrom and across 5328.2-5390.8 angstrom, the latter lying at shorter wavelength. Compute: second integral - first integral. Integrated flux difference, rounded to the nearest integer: 7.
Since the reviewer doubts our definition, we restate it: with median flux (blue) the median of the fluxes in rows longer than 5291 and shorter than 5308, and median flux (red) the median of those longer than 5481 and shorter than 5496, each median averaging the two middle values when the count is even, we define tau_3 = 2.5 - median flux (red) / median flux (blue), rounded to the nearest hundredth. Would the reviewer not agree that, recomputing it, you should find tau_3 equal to 1.57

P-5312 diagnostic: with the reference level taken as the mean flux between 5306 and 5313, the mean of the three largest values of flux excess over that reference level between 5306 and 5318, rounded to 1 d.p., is 0.5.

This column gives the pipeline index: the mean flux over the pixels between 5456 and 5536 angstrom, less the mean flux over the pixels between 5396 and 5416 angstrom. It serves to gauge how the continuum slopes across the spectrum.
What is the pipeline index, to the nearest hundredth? 0.35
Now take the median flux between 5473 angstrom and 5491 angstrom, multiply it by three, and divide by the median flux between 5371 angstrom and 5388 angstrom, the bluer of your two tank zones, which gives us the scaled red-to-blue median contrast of 2.80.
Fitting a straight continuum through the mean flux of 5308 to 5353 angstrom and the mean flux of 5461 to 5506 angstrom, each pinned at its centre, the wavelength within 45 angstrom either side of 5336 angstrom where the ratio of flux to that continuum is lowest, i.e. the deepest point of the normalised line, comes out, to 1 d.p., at 5327.0 angstrom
